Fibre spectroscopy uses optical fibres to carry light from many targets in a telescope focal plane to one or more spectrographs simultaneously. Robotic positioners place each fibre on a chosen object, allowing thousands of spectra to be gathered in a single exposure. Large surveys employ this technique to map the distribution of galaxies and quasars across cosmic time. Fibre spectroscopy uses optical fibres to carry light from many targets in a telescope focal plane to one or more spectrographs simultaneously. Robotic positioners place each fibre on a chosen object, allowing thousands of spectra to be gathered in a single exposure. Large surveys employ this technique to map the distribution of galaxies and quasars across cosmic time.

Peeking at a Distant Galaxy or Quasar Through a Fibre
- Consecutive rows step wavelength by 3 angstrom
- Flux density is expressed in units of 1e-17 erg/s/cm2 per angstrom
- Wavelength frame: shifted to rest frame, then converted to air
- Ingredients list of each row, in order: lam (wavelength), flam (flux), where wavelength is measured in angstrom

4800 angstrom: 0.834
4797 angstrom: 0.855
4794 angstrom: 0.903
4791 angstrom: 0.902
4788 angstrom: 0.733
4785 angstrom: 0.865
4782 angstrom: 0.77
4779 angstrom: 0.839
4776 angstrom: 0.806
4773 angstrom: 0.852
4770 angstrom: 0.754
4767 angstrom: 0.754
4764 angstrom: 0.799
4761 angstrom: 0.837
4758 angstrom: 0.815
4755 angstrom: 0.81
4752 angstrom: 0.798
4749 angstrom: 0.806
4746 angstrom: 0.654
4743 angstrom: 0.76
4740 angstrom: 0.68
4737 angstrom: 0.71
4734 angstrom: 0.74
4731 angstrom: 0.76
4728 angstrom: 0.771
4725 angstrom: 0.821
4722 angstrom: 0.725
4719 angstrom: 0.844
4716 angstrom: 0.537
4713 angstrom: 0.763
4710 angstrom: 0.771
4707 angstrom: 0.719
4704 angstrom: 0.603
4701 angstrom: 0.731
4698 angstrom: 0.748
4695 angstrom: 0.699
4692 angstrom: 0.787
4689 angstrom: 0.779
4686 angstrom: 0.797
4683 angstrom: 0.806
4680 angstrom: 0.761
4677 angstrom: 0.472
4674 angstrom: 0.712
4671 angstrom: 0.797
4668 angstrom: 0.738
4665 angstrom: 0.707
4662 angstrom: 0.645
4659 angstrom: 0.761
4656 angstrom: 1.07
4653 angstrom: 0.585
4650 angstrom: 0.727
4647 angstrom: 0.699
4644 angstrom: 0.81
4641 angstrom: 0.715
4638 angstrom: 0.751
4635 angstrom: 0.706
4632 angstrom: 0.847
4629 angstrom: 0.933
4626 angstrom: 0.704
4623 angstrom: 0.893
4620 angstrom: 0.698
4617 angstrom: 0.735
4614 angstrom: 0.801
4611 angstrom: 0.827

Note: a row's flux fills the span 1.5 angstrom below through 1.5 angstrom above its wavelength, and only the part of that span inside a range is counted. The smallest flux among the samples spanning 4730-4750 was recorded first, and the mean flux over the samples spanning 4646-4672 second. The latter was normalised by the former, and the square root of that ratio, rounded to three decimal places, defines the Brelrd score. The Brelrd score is 1.069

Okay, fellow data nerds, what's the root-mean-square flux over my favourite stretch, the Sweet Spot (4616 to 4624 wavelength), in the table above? 0.780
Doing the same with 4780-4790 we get 0.791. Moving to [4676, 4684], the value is 0.696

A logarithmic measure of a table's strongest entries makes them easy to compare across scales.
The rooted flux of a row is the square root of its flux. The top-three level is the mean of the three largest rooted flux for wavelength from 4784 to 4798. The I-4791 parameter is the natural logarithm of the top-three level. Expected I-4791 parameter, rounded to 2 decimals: -0.06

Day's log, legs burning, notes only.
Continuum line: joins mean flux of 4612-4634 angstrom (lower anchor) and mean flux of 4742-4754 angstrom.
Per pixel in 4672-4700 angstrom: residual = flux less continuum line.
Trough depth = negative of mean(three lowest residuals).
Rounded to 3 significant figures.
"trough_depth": 0.152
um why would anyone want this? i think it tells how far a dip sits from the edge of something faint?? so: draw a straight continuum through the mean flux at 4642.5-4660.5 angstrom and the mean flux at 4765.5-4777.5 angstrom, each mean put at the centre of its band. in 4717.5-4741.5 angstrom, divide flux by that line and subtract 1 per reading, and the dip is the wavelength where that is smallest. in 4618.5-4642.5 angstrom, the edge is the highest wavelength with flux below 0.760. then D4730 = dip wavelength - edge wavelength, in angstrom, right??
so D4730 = 99 angstrom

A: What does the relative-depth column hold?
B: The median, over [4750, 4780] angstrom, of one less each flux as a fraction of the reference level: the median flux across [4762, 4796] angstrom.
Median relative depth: 0.00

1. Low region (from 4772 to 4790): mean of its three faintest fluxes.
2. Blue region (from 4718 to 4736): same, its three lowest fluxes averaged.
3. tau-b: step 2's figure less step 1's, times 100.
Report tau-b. -3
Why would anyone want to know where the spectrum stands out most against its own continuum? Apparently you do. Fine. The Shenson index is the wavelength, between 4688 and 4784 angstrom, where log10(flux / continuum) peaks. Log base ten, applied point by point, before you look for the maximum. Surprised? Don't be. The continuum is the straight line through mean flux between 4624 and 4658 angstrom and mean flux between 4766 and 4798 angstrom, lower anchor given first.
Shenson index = 4719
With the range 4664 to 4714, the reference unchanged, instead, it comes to 4683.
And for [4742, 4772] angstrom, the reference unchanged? 4761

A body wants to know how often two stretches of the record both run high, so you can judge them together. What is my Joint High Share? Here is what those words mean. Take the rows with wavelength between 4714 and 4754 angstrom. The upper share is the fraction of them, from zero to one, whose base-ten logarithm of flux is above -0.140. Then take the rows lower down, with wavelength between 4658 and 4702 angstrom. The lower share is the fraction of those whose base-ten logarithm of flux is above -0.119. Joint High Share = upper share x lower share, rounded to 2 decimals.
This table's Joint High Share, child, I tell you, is 0.32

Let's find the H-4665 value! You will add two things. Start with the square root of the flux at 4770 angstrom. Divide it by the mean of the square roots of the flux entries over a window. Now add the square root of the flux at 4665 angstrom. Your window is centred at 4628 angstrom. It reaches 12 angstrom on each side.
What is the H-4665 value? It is 1.82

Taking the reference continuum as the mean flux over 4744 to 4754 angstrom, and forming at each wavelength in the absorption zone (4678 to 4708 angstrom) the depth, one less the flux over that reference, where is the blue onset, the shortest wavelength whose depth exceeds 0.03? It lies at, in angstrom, 4695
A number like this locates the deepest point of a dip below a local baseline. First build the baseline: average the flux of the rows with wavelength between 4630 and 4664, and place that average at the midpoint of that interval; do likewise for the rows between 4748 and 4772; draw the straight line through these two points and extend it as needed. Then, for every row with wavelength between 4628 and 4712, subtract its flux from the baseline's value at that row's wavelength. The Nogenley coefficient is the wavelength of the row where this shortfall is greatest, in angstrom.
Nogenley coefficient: 4677 angstrom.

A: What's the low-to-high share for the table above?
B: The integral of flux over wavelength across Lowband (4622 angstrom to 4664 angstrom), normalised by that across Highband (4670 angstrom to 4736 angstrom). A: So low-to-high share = 0.67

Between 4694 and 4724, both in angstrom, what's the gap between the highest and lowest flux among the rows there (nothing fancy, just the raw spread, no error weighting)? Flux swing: 0.31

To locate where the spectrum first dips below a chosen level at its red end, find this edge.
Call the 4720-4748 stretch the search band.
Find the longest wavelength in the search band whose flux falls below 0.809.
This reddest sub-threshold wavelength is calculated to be 4746 angstrom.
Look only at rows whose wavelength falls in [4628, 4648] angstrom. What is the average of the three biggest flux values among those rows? 0.86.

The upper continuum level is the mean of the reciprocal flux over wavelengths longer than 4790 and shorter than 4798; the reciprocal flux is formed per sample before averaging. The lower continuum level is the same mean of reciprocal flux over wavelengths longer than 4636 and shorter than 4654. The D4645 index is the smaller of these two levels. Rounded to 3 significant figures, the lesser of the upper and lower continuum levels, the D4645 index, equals 1.13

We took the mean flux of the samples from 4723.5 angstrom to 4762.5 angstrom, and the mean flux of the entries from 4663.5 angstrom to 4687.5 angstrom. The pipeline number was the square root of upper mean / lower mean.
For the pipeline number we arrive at 1.03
